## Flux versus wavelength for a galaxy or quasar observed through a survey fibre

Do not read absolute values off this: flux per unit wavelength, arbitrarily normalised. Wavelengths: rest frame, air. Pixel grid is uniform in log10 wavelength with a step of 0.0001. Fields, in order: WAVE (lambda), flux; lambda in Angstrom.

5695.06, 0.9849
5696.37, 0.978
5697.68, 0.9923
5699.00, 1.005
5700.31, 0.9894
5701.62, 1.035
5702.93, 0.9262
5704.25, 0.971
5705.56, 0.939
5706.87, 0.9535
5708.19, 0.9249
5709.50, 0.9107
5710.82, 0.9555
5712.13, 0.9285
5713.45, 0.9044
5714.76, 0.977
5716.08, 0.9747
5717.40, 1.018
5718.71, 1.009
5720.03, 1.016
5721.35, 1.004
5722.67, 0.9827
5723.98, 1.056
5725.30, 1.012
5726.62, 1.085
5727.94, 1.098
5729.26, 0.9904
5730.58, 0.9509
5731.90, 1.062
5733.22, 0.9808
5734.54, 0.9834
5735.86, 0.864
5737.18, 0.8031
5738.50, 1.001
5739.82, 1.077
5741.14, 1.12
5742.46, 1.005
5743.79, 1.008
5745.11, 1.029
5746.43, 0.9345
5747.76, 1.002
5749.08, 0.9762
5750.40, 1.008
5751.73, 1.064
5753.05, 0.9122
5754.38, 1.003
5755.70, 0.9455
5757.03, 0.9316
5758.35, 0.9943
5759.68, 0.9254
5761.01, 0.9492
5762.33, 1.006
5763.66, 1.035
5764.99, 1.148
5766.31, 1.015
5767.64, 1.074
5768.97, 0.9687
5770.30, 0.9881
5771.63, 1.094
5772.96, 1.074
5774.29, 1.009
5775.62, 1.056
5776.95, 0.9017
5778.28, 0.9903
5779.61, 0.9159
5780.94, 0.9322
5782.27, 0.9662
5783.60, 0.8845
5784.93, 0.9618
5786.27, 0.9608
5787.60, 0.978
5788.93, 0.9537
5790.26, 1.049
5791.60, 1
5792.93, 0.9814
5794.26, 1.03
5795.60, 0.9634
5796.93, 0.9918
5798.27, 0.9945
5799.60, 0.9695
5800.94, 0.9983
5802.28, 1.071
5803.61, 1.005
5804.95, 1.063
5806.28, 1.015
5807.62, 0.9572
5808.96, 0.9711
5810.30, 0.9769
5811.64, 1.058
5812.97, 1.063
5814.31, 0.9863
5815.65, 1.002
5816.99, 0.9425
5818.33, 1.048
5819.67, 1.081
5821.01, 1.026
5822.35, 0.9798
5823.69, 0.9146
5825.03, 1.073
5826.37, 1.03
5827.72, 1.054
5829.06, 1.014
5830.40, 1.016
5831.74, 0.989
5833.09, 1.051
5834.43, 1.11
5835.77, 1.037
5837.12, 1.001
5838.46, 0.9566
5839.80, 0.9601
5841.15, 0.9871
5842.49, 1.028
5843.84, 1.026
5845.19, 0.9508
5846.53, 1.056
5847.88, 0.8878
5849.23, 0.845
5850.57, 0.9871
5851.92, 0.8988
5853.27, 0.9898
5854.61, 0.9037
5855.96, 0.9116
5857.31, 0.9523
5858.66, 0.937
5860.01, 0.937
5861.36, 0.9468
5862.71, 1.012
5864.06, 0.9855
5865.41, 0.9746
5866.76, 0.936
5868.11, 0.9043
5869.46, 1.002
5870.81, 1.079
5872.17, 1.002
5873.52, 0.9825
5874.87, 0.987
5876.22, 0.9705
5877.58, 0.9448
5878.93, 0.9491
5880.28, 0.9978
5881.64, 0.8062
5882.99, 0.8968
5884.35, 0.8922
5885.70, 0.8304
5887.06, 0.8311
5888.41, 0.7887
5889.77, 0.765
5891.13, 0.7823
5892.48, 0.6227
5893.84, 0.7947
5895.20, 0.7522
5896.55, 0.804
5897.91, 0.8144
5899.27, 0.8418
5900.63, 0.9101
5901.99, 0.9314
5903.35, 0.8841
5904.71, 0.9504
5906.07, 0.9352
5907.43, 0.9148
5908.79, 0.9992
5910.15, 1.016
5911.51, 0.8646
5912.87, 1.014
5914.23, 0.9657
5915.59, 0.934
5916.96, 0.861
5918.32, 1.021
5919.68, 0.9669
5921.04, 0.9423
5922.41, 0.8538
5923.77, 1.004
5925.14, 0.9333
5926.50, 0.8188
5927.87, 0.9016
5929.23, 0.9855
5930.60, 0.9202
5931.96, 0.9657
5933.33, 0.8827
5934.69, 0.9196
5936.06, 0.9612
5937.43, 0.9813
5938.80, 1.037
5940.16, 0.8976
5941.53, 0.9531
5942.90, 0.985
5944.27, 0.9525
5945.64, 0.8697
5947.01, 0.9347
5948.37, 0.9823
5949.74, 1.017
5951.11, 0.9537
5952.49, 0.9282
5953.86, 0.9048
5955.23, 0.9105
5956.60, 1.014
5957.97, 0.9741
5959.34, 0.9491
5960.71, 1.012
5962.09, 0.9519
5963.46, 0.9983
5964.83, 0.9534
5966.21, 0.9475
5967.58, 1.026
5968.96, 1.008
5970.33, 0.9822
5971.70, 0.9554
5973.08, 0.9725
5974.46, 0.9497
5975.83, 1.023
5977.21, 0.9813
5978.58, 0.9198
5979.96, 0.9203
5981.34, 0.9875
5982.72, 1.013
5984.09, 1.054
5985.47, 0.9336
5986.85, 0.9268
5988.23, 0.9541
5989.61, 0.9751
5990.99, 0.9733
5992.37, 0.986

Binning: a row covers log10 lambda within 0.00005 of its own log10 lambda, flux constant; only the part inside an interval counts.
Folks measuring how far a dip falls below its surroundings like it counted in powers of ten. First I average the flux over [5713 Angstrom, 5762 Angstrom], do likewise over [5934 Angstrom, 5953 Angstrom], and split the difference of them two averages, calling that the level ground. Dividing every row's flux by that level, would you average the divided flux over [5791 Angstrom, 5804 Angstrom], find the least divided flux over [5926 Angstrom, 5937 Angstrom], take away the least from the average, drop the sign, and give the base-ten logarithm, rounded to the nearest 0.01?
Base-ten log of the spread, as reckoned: -0.73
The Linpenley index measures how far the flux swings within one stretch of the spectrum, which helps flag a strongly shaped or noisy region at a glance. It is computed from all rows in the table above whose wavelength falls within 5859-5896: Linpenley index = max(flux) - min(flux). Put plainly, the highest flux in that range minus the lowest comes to 0.46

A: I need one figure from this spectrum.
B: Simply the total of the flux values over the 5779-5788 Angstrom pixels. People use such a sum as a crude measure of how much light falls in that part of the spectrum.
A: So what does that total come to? 6.60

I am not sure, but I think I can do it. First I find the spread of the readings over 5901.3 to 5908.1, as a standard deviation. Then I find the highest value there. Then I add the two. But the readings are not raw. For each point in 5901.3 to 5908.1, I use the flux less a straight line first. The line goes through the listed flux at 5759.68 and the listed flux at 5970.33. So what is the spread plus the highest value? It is 0.01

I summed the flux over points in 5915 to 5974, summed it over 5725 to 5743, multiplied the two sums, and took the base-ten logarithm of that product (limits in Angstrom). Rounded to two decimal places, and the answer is 2.76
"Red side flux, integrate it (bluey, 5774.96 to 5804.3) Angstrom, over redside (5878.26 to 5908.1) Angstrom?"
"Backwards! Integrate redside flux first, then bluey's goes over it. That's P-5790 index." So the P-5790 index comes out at 1.13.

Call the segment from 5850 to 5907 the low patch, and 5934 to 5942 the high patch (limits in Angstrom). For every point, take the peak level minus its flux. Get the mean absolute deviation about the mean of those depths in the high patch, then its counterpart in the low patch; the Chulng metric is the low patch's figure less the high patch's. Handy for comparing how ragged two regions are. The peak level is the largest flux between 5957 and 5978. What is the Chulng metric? 0.036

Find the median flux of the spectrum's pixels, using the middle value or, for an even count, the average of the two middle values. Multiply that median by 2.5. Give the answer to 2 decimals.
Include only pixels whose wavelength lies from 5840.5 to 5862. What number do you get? 2.37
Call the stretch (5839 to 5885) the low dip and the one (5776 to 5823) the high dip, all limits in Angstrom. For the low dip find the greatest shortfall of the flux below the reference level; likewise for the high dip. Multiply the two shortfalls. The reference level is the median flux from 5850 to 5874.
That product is 0.012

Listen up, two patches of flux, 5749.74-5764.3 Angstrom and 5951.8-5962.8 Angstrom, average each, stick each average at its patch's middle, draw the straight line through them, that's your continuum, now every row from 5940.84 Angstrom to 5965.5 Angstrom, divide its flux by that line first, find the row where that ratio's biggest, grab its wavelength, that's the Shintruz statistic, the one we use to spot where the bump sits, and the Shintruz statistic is 5949.74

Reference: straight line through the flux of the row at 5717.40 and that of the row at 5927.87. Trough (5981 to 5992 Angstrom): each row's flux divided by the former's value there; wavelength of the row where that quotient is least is 5986.85 Angstrom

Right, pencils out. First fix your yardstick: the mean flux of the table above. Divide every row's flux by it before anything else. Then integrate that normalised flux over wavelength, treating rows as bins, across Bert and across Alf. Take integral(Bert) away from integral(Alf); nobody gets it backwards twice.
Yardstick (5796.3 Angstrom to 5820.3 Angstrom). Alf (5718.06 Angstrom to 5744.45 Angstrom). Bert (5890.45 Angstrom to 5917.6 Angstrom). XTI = 2.6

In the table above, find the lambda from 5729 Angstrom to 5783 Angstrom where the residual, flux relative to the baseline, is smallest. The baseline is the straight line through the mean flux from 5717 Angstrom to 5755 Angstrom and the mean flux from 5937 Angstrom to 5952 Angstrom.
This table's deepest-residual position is 5737.18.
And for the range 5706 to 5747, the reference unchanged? 5737.18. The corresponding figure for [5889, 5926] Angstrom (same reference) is 5892.48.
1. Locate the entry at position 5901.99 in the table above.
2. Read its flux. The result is 0.9314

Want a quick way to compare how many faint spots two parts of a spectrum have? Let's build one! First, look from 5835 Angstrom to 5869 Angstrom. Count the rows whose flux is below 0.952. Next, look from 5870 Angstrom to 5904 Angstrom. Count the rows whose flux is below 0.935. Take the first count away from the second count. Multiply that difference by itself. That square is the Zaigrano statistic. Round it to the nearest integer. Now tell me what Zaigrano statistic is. 36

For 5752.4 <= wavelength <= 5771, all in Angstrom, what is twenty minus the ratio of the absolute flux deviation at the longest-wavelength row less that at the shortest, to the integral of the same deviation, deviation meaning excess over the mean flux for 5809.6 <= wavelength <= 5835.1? 20.1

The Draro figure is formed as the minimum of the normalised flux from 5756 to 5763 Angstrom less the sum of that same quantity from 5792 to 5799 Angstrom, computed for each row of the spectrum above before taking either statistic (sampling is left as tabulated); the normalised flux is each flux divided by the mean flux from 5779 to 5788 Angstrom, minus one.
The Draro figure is -0.28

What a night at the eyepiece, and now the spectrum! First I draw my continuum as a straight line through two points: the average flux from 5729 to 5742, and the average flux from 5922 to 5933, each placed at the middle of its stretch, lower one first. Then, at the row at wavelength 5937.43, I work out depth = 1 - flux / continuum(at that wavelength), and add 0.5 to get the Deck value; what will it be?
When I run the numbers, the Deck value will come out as 0.43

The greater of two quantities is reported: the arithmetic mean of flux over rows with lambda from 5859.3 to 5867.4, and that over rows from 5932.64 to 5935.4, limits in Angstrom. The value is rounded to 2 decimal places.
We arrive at 0.97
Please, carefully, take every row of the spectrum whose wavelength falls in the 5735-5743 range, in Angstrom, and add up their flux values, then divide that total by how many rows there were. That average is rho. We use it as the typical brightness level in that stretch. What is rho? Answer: 0.98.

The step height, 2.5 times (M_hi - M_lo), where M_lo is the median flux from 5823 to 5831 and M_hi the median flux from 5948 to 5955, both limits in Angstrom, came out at -0.17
